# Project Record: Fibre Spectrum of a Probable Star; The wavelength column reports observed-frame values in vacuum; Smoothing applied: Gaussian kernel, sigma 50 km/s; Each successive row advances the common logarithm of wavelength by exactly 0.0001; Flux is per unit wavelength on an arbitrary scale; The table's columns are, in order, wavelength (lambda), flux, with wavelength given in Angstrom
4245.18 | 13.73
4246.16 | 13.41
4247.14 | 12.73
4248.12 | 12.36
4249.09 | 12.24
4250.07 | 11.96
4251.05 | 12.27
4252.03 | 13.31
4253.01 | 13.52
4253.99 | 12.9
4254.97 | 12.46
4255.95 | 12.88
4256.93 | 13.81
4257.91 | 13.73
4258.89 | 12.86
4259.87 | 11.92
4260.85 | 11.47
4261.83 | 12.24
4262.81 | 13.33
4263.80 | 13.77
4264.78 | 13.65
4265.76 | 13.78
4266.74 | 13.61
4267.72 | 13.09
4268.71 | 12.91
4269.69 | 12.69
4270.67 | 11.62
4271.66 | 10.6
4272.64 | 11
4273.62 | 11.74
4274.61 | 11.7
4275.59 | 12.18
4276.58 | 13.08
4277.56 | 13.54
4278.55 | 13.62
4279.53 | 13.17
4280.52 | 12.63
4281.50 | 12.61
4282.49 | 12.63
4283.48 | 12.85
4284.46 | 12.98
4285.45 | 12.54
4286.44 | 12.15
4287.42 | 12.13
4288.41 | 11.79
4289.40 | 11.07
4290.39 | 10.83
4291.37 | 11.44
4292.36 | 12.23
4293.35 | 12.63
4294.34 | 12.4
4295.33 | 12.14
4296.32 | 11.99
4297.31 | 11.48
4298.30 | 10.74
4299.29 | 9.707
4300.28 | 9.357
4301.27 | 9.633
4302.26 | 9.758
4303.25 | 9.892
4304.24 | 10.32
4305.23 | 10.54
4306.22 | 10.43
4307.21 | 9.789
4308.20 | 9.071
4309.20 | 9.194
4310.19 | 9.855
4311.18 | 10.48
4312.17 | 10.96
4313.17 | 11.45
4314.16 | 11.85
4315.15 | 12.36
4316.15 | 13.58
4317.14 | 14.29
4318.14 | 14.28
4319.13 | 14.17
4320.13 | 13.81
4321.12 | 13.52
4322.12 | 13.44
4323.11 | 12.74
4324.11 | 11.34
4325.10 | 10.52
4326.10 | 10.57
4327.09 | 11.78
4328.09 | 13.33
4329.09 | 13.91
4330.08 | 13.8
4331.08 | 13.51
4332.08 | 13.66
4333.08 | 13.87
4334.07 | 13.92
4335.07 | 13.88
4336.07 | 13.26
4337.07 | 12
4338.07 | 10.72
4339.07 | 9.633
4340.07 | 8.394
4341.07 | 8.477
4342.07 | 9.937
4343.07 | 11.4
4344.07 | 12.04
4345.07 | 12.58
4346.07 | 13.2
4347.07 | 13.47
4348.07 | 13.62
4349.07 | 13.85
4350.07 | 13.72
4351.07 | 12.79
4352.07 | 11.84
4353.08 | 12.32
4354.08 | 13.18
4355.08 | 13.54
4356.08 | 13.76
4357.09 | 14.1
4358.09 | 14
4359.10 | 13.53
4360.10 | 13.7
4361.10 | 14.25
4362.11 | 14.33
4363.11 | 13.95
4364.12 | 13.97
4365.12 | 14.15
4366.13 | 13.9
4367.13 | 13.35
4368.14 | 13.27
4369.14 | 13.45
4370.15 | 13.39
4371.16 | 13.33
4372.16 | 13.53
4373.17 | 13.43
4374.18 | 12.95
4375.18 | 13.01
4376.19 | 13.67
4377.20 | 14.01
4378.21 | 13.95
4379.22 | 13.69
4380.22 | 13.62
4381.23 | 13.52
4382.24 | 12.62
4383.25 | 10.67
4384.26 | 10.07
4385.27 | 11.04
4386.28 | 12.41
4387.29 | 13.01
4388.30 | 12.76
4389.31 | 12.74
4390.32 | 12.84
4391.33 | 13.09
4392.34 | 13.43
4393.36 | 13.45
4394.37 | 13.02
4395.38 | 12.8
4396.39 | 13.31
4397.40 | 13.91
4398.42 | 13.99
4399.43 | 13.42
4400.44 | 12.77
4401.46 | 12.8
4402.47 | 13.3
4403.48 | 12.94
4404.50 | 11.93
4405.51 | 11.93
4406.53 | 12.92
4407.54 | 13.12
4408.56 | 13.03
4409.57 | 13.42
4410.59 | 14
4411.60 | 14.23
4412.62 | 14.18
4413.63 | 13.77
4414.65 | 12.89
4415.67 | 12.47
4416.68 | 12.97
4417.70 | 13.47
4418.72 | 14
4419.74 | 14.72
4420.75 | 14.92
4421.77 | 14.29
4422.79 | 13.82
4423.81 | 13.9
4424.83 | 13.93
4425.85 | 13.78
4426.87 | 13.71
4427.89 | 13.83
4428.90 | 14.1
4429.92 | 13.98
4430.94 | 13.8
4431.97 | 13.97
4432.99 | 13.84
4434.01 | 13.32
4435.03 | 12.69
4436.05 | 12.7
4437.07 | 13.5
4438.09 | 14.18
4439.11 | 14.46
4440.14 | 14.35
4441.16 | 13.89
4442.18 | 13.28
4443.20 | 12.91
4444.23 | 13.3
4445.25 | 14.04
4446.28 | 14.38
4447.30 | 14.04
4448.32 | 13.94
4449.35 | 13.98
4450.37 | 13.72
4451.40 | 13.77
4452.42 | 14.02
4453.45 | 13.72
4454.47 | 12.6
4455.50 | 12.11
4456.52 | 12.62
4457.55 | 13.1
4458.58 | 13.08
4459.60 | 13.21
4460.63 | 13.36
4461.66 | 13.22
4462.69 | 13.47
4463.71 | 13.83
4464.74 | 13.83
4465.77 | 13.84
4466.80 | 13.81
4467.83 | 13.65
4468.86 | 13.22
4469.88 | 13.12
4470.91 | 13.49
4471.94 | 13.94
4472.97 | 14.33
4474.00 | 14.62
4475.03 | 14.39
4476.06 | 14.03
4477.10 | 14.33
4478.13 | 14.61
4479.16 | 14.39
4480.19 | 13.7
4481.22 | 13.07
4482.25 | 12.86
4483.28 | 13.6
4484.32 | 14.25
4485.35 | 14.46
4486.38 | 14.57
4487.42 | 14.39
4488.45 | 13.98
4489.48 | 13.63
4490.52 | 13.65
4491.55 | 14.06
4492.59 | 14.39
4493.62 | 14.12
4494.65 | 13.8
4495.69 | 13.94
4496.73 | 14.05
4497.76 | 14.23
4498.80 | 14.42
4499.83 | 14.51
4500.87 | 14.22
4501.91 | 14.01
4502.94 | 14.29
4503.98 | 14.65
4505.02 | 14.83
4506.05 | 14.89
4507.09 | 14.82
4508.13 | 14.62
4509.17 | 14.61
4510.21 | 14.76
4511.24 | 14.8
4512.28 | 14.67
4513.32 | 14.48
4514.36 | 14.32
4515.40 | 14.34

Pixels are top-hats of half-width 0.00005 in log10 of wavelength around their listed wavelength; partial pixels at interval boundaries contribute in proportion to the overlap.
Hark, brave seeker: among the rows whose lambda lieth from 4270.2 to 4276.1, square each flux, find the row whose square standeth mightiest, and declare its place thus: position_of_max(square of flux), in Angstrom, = 4275.59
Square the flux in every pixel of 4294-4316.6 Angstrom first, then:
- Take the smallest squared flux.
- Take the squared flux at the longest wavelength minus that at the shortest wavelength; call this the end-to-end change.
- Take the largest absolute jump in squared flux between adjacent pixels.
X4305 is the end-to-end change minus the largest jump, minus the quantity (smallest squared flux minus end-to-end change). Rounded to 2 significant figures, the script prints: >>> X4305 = -53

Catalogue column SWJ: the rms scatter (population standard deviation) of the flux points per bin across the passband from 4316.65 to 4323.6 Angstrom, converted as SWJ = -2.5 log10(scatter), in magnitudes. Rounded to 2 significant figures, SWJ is 0.70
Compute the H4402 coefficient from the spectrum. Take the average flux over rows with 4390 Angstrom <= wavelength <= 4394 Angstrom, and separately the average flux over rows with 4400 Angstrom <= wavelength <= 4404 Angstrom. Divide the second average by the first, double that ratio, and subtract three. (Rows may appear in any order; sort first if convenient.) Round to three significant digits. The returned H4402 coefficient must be -1.04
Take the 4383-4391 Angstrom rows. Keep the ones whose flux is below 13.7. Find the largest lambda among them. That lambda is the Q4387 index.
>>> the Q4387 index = 4390.32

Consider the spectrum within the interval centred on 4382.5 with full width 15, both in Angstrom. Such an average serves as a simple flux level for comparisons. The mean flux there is 12.7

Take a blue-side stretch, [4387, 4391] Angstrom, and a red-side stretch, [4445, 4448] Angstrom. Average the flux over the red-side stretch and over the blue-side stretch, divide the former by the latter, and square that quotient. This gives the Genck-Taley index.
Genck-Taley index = 1.2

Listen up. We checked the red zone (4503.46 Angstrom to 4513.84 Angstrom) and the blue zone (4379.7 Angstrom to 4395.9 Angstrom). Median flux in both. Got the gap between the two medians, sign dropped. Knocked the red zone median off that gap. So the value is -12.8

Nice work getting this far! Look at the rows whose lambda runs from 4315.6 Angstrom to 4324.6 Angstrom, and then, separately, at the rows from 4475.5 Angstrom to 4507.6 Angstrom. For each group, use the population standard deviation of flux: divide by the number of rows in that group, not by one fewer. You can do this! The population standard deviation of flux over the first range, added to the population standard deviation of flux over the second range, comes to 1.3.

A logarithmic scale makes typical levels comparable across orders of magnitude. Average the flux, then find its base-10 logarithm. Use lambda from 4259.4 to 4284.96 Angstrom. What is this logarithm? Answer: 1.10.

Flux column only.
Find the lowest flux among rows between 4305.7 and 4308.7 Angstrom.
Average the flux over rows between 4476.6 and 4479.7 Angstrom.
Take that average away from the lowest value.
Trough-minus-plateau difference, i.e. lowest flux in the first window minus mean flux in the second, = -5.4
